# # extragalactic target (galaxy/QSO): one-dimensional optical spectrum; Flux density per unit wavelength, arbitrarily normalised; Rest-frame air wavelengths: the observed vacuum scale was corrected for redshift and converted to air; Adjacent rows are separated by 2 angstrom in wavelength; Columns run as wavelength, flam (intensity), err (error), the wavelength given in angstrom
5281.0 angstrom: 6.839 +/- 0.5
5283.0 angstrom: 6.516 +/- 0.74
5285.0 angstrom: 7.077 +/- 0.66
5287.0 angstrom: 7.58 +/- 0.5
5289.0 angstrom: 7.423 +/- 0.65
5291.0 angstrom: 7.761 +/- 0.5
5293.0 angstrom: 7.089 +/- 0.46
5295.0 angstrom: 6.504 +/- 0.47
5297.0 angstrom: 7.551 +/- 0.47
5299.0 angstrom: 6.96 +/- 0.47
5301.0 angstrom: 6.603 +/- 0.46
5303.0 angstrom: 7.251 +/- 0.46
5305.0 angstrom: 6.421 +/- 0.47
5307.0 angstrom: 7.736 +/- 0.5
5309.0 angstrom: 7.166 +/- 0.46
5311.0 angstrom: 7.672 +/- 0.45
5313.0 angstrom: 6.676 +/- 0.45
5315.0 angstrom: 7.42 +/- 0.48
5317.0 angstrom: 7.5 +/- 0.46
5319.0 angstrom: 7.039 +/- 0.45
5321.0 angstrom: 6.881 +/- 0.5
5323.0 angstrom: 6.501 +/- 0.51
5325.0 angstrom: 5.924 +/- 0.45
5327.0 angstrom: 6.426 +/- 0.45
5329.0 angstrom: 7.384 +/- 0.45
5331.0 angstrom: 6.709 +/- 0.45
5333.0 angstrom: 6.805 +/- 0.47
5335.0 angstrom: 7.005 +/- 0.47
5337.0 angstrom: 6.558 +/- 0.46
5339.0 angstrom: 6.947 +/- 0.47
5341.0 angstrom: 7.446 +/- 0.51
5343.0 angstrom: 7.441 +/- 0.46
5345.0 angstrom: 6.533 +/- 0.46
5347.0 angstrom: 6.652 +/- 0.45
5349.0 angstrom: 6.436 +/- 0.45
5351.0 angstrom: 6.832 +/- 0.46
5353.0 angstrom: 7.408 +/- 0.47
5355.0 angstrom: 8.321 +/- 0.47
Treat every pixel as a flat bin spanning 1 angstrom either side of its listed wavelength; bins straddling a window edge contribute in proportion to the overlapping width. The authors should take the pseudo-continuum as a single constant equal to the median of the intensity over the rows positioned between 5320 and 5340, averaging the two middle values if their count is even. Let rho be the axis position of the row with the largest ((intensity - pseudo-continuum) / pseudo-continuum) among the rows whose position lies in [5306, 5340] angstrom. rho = 5307.0 angstrom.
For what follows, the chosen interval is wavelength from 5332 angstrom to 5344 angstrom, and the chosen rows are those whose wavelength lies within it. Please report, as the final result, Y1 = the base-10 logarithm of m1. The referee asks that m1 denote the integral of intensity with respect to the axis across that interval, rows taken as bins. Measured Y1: 1.93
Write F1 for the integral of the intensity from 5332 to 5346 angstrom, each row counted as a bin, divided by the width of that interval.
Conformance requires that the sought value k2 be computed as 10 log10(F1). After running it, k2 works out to 8.43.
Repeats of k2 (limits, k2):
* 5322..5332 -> 8.19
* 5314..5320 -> 8.64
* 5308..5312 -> 8.70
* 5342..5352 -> 8.31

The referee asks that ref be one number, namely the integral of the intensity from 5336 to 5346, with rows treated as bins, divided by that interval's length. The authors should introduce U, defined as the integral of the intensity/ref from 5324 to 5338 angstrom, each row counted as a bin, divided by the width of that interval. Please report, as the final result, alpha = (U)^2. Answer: 0.917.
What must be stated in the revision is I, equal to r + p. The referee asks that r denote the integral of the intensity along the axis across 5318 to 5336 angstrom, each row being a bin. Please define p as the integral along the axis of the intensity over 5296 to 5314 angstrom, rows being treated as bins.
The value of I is 249.4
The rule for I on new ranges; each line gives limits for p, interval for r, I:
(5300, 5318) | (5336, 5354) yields 253.4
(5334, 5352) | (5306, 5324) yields 252.9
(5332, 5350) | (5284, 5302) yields 252.7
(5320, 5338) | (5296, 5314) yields 248.5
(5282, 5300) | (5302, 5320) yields 258.7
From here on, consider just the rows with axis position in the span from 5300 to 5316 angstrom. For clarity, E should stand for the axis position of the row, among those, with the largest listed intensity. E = 5307.0 angstrom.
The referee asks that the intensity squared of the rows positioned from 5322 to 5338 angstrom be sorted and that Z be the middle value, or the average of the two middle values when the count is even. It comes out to 44.0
